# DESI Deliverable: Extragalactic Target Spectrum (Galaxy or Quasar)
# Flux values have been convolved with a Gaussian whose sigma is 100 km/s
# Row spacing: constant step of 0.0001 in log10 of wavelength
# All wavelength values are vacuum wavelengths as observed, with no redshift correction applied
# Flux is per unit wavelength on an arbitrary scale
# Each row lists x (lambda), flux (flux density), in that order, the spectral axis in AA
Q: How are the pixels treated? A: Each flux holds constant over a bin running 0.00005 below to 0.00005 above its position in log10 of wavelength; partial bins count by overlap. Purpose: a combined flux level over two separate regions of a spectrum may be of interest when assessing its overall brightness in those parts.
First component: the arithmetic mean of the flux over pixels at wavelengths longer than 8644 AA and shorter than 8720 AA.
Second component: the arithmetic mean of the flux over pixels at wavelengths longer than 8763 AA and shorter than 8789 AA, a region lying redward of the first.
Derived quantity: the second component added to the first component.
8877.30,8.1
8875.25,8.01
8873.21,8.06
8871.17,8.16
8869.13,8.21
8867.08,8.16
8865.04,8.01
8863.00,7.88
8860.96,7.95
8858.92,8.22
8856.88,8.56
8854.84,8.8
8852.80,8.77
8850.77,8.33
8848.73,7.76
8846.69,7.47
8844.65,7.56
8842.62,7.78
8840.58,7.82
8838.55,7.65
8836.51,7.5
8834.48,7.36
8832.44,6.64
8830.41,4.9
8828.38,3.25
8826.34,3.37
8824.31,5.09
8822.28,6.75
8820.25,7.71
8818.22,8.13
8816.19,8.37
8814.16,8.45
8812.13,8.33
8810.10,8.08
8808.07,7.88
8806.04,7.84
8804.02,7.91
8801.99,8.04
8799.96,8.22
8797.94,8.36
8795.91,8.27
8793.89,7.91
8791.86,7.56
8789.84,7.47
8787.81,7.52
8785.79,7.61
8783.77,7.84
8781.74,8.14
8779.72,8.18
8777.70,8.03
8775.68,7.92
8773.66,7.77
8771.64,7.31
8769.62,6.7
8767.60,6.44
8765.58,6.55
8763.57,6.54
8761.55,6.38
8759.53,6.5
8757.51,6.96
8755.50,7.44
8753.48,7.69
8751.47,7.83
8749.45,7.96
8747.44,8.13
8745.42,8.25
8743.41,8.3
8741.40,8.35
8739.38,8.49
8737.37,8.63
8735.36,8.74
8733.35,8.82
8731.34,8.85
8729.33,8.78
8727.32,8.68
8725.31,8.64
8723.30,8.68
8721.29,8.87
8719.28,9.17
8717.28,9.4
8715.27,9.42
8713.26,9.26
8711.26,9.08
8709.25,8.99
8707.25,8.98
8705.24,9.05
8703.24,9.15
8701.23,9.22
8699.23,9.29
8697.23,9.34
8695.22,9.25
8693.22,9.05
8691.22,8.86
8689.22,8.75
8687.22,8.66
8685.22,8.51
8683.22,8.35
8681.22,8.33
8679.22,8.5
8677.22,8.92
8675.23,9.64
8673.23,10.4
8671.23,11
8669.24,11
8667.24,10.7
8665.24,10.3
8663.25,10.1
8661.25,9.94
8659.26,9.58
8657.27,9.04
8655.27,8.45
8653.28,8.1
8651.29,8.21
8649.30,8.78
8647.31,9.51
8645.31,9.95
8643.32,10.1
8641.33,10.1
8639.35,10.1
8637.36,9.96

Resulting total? 16.7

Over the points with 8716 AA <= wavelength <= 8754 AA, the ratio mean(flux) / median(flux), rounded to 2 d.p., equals 0.99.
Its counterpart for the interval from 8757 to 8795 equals 0.98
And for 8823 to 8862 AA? 0.93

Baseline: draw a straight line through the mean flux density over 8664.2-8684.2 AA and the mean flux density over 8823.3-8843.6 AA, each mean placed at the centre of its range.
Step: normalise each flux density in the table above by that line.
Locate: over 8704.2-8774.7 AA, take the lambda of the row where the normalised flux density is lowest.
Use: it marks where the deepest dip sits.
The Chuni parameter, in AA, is 8761.55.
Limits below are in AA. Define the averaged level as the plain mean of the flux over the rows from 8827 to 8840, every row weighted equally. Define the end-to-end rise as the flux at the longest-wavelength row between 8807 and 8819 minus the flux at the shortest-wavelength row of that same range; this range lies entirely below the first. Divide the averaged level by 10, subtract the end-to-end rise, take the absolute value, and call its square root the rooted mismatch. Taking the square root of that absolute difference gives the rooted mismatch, 0.61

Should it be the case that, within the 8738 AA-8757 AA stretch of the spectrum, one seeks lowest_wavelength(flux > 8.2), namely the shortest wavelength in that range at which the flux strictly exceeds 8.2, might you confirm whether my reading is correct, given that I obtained 8739.38 AA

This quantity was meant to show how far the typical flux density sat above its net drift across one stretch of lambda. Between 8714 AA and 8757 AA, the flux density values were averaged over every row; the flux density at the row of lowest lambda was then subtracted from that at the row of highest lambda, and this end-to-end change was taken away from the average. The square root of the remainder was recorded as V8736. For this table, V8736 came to 3.24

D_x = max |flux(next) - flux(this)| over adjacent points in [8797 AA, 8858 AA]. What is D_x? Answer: 1.74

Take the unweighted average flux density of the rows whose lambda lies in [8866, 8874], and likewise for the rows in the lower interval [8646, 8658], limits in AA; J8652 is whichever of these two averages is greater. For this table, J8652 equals 8.7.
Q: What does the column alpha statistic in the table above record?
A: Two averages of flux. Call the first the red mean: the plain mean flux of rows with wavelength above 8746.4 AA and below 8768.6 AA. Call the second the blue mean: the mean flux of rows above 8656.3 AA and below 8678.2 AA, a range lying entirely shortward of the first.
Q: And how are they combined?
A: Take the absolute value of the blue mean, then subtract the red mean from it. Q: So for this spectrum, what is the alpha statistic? 2.9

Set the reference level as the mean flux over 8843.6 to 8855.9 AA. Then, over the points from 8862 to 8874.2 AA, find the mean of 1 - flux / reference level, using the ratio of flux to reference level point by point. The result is 0.00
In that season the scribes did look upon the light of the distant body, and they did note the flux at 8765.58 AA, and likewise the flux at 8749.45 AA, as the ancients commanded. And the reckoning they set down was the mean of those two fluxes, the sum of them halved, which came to 7.3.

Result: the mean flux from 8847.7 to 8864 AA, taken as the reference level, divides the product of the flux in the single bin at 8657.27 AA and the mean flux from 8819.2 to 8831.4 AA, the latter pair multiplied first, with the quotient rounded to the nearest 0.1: 5.7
